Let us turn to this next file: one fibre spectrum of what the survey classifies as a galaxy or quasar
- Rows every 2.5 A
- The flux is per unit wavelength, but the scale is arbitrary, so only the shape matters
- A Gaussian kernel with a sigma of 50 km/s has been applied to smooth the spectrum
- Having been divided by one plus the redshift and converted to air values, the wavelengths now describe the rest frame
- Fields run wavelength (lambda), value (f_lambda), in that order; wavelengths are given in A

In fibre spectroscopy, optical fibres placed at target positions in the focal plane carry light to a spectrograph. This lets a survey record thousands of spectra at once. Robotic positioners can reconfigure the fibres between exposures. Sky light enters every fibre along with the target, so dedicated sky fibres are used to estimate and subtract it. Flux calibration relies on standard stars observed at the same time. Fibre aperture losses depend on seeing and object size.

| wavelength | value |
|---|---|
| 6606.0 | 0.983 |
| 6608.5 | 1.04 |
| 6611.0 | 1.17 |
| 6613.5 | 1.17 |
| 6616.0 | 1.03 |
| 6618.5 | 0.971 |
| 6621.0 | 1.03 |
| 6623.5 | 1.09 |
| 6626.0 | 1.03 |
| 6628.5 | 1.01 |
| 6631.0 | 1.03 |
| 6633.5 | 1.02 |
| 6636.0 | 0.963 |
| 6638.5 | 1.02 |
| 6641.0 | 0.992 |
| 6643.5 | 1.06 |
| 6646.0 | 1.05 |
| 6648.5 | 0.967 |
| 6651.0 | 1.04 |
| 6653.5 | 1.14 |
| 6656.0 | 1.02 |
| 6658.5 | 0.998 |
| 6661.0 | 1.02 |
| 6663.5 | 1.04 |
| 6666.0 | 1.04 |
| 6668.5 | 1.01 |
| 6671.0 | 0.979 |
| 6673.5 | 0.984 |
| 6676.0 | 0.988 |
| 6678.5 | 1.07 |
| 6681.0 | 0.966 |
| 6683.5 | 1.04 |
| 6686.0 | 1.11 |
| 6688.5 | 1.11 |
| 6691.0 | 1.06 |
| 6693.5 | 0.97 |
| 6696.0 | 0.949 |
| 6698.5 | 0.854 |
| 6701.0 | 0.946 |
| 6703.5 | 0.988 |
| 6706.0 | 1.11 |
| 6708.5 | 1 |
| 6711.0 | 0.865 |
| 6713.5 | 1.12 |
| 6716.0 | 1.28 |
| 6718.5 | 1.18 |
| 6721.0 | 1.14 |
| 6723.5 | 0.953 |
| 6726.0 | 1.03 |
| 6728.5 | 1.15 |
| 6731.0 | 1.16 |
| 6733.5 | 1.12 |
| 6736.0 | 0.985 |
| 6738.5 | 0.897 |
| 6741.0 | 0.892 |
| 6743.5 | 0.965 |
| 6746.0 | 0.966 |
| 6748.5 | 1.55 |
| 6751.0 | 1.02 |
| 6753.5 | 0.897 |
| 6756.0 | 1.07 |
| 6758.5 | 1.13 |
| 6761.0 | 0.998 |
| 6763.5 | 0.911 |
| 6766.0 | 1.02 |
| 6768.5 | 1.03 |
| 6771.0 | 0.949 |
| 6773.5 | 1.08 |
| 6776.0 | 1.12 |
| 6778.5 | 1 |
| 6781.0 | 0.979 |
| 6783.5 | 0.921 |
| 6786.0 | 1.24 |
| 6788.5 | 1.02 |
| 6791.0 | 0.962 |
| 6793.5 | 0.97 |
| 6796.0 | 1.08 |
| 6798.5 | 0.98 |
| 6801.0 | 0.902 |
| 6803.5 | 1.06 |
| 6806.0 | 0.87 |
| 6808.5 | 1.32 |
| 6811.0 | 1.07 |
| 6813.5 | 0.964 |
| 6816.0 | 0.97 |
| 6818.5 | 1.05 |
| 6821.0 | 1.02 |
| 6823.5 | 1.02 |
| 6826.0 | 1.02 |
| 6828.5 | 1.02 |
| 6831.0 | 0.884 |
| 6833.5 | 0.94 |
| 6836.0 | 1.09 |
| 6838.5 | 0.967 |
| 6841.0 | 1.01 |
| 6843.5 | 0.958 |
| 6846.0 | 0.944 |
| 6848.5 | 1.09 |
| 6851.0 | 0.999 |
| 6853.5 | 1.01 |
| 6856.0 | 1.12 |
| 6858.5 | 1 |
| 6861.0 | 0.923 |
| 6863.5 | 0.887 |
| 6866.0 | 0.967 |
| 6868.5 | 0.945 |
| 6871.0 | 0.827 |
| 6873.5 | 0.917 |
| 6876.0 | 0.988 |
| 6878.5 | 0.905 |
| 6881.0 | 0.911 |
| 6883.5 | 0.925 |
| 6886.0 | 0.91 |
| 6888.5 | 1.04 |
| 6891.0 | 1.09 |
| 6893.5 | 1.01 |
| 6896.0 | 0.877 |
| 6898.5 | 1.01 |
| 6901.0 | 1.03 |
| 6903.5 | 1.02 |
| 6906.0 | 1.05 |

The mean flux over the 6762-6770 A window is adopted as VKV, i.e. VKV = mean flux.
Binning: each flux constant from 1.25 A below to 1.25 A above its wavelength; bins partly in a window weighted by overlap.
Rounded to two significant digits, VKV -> 0.99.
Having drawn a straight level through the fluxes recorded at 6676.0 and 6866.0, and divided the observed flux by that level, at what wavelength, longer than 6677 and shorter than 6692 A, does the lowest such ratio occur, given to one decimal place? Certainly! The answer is 6681.0 A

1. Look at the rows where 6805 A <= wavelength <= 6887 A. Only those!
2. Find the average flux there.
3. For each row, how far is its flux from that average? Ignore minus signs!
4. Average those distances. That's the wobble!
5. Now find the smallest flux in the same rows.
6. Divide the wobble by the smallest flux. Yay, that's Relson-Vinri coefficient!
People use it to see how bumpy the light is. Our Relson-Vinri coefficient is 0.08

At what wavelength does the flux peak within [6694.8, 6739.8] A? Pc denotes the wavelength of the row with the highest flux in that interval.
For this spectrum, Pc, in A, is 6716.0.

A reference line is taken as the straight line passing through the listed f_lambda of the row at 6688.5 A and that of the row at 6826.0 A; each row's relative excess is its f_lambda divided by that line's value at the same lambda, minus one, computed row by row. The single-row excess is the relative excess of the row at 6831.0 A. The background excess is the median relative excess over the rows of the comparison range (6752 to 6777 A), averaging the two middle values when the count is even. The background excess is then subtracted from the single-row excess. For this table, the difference -0.10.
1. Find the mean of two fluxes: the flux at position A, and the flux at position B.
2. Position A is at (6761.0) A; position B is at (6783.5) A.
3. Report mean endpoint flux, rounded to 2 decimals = 0.96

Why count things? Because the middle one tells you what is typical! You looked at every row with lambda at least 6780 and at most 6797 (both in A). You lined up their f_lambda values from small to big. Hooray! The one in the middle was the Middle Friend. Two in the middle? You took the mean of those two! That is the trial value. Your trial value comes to 0.98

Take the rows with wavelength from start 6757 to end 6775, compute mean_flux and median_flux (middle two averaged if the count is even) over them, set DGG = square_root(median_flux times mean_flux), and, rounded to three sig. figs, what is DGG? 1.02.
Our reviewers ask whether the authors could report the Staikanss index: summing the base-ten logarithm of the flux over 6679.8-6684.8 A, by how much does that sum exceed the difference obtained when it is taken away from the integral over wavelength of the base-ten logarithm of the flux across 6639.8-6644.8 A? -0.05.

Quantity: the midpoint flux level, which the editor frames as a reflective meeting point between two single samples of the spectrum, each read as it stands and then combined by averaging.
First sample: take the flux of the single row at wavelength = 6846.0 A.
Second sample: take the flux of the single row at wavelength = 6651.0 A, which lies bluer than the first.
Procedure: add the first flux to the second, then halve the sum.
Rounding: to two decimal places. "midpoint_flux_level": 0.99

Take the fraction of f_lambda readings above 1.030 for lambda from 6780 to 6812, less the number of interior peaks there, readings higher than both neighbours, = -3.6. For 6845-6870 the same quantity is -2.8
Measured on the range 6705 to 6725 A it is -0.4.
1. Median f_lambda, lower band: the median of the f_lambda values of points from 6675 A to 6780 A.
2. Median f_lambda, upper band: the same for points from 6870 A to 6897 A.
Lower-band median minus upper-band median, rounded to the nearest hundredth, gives 0.10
